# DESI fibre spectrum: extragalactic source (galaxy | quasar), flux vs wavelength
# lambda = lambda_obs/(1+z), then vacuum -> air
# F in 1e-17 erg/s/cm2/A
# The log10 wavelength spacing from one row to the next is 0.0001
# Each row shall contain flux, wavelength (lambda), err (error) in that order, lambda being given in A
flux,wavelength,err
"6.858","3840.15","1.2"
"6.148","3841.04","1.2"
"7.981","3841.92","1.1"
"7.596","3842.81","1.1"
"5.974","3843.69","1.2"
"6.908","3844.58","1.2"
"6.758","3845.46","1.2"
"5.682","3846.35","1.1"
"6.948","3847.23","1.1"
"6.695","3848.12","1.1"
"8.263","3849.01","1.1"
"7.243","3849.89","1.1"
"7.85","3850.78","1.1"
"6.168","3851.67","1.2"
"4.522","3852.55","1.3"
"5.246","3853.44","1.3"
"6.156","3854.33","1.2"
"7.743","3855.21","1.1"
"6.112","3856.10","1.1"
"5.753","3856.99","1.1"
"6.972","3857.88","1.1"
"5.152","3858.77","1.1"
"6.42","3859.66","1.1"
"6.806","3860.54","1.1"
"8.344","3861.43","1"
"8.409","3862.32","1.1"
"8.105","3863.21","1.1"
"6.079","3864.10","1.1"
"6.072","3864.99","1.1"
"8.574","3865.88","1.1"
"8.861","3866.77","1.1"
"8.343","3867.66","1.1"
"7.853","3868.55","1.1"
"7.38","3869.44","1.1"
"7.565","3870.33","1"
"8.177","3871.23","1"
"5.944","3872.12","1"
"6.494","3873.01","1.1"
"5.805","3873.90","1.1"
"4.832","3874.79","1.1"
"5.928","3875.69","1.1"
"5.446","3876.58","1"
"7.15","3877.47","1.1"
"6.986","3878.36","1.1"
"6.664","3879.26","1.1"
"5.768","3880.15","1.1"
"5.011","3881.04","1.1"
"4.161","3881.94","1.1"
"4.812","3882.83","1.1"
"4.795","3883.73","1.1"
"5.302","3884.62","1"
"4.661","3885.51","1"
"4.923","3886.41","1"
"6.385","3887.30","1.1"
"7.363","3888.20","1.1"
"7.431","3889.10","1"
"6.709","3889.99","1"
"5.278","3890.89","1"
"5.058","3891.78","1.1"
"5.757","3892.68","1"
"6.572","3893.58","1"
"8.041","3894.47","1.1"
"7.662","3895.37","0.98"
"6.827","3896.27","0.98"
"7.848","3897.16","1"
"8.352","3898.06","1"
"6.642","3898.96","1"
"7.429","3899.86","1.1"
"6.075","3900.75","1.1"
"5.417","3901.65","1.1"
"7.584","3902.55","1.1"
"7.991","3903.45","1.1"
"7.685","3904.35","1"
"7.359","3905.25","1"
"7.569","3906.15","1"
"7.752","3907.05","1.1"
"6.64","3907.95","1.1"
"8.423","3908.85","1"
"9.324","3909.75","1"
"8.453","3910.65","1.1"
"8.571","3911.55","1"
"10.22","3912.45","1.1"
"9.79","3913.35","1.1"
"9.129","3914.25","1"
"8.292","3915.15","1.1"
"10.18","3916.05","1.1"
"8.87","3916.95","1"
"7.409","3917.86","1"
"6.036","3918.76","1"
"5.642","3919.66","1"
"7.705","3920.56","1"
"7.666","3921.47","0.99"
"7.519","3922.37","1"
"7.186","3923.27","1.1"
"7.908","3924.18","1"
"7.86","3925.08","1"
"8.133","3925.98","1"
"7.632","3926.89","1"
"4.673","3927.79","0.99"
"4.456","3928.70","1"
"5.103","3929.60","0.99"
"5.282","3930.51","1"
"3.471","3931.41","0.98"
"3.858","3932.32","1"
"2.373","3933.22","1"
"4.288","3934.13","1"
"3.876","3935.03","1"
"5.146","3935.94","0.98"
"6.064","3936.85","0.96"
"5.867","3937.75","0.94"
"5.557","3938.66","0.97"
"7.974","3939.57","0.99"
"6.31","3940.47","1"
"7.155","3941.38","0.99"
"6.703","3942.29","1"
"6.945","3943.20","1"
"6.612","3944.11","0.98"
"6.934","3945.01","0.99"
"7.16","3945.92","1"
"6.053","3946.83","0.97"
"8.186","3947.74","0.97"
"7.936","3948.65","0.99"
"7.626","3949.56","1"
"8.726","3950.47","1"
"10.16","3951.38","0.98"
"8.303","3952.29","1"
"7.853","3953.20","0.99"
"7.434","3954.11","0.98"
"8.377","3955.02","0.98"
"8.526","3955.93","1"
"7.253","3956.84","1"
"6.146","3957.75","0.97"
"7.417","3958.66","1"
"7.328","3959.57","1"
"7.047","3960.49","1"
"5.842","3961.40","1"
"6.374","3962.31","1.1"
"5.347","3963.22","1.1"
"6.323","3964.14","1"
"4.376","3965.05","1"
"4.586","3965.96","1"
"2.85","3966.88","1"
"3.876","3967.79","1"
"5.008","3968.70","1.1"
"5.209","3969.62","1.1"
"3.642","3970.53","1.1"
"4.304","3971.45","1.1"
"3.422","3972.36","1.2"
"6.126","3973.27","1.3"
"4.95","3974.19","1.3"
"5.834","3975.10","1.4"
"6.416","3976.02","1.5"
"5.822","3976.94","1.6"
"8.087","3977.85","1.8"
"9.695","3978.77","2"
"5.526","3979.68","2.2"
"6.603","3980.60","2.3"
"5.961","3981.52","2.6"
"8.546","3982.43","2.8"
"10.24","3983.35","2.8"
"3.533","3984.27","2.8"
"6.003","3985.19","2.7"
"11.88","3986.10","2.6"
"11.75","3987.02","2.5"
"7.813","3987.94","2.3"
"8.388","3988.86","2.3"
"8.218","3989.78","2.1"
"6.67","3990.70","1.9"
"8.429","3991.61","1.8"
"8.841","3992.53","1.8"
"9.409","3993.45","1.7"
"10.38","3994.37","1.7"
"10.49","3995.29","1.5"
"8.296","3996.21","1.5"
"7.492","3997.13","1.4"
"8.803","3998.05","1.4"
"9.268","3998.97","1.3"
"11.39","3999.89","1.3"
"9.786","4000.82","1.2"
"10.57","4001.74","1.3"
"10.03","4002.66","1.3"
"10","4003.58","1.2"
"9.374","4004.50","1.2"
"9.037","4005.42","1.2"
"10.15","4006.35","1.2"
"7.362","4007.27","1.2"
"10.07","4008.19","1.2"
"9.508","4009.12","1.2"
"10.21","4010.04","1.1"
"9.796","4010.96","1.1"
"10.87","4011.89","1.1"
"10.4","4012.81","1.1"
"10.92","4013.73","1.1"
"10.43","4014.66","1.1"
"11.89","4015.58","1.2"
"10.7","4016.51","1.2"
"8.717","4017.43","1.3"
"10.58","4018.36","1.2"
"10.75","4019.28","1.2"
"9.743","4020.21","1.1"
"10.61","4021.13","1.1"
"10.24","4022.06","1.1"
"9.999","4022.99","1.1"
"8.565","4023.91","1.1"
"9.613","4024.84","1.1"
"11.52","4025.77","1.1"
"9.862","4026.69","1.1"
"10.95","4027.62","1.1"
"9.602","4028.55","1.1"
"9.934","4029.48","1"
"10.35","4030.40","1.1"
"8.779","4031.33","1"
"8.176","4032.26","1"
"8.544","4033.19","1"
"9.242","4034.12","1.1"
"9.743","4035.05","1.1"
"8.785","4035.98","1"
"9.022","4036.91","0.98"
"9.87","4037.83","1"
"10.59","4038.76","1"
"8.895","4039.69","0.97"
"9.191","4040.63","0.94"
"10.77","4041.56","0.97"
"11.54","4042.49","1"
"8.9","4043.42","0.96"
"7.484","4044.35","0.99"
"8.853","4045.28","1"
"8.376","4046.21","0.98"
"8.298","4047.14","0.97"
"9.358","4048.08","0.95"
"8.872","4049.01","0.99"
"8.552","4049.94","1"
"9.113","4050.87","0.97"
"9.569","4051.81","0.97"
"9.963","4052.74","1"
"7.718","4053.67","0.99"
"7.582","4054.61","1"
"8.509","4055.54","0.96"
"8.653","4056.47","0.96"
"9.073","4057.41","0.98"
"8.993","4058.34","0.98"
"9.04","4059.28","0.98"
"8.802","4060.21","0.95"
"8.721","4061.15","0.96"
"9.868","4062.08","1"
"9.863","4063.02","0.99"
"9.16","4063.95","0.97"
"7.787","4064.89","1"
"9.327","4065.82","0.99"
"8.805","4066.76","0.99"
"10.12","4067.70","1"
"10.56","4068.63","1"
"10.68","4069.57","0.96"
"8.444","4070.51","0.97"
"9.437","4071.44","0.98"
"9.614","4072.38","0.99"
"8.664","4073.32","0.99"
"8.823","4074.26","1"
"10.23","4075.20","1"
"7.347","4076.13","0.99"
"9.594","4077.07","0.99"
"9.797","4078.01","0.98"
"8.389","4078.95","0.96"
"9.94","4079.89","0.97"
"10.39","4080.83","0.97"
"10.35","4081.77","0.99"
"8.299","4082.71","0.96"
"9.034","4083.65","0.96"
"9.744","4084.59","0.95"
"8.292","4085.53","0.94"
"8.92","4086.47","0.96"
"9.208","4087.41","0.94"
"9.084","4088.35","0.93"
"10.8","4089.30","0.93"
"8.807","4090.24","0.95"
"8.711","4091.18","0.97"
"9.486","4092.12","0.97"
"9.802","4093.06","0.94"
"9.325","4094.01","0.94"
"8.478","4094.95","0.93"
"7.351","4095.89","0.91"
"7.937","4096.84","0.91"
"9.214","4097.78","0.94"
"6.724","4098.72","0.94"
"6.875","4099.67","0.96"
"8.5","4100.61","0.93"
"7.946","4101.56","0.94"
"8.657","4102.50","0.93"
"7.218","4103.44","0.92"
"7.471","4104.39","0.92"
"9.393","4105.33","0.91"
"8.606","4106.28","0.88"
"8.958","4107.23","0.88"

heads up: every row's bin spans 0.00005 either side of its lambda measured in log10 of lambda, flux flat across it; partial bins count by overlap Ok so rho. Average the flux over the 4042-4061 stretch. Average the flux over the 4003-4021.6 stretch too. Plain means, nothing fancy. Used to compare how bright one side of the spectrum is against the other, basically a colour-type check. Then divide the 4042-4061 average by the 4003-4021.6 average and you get 0.88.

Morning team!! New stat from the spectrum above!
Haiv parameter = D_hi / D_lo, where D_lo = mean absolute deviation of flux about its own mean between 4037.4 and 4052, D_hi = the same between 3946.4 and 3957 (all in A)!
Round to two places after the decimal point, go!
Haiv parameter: 0.89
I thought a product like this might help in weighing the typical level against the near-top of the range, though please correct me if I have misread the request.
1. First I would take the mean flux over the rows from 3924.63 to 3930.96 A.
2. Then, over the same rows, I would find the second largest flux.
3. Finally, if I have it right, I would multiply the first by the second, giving 48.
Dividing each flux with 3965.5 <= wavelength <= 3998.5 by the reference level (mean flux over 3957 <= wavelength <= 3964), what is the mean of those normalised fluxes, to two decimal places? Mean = 1.08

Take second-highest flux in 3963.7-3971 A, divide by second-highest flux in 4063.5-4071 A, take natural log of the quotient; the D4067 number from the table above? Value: -0.71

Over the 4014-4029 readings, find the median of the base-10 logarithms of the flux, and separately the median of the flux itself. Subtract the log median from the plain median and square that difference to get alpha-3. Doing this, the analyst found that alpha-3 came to 87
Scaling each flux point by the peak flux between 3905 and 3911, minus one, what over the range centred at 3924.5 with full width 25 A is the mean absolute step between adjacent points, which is 0.098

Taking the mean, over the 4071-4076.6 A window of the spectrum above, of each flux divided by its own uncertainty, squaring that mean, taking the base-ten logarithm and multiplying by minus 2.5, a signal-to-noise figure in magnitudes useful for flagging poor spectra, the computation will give -4.79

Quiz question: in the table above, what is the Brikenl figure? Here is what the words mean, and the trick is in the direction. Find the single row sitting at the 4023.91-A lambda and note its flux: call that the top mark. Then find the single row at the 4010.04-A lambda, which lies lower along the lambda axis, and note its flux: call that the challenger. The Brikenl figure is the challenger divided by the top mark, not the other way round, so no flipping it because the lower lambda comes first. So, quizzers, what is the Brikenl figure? 1.19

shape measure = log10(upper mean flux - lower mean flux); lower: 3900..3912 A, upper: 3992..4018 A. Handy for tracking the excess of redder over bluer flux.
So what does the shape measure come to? 0.3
